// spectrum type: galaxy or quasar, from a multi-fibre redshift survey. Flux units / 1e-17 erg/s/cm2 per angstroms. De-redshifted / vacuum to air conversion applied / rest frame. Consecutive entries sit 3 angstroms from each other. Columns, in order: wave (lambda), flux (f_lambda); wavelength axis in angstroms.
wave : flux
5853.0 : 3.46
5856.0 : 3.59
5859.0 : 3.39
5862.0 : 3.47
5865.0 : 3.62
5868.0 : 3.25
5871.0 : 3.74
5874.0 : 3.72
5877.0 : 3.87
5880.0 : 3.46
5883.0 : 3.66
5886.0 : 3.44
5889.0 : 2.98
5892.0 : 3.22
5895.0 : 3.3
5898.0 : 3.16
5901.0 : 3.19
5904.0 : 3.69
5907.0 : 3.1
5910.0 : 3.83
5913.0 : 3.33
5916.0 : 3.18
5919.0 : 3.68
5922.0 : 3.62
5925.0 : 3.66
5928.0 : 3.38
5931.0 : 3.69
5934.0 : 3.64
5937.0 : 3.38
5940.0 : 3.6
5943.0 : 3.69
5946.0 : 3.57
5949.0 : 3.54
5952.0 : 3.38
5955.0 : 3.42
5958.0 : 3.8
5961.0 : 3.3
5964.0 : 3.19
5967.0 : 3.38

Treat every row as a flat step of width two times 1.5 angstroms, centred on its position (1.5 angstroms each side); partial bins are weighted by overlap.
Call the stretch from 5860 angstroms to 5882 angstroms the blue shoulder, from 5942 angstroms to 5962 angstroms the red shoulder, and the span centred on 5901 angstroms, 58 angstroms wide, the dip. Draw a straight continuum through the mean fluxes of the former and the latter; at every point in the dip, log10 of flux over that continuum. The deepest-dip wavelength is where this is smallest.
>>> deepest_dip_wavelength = 5889.0 angstroms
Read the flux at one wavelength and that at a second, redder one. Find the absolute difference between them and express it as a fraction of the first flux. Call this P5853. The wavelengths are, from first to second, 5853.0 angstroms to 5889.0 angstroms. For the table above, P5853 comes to 0.14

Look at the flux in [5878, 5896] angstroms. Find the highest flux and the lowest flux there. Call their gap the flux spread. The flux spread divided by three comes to 0.227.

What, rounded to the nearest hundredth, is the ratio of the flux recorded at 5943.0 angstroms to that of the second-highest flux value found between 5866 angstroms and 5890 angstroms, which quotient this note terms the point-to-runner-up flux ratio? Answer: 0.99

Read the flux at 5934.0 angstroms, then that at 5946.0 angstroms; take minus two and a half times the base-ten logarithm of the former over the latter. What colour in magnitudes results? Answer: -0.021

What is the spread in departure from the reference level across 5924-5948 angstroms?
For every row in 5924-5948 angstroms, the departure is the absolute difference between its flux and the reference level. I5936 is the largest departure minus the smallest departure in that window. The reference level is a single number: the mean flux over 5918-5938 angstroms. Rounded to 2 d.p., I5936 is 0.19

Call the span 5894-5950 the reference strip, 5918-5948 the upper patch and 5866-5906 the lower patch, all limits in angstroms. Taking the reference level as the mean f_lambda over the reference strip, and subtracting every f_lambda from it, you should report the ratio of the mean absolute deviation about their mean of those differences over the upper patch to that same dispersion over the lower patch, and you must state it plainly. 0.38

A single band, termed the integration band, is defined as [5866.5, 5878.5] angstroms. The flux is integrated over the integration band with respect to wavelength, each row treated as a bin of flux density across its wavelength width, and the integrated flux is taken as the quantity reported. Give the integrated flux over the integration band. 44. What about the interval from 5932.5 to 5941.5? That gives 32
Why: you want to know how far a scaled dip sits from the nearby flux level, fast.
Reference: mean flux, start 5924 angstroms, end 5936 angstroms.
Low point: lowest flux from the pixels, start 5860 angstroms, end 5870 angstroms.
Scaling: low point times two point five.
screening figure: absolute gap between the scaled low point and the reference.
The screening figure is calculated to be 4.5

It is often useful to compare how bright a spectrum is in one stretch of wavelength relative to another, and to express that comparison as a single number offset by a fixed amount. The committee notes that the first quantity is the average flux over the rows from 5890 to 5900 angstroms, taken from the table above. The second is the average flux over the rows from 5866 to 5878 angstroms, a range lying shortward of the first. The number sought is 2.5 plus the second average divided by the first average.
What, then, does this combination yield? 3.63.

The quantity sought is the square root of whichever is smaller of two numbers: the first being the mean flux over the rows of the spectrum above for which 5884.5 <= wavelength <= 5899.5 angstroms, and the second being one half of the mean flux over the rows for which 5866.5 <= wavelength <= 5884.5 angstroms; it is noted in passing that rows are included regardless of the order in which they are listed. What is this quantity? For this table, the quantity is 1.34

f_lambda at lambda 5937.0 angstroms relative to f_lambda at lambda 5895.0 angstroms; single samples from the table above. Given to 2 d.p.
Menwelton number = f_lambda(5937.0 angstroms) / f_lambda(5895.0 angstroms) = 1.02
